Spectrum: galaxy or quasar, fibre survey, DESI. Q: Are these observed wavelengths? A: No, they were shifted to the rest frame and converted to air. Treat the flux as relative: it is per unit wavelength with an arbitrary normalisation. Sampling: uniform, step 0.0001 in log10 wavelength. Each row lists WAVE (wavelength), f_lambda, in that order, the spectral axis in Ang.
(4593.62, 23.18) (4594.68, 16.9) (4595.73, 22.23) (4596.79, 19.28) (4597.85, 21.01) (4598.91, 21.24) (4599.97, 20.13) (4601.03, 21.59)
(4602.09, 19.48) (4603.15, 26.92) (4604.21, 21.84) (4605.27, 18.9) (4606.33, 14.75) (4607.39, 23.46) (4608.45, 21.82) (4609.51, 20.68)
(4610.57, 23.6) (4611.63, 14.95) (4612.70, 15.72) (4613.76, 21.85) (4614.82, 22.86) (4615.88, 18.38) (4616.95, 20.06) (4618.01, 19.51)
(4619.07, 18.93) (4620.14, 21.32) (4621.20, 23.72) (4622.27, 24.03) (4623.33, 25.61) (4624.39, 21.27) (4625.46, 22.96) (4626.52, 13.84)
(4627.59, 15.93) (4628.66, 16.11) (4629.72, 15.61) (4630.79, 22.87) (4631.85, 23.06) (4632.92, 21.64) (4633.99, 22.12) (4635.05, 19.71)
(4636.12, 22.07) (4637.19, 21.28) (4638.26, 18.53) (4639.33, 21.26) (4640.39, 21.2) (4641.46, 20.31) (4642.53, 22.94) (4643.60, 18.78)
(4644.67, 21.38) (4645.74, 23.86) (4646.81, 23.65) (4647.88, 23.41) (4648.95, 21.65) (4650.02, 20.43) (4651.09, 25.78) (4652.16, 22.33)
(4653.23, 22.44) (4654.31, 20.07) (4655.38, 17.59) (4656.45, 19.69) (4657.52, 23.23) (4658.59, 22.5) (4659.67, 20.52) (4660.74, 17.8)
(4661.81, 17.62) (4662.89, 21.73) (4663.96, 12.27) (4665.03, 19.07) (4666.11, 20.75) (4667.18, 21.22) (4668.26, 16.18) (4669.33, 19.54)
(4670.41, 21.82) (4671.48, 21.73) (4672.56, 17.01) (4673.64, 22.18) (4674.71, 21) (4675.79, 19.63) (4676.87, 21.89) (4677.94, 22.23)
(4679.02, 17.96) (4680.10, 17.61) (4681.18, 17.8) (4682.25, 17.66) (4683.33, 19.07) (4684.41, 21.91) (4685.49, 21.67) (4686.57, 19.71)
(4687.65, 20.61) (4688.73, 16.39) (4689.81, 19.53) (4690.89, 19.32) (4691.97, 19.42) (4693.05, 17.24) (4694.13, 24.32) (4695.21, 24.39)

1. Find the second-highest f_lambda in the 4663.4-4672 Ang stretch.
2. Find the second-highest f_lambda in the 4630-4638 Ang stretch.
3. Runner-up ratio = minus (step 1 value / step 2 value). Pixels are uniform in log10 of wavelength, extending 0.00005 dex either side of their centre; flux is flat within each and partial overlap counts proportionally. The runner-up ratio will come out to -0.95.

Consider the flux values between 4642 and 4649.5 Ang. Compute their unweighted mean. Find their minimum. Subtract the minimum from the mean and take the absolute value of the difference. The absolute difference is 3.5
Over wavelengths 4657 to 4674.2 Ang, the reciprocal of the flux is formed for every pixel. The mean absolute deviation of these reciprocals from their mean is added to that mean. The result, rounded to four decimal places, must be 0.0590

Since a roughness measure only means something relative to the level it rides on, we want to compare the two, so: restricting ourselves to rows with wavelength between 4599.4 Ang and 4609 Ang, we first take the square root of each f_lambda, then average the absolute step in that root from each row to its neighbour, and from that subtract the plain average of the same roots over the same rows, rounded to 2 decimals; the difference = -4.11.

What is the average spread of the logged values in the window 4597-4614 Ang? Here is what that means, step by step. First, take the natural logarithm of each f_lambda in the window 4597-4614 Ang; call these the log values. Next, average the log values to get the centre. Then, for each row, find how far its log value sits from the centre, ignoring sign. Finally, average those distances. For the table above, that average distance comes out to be 0.123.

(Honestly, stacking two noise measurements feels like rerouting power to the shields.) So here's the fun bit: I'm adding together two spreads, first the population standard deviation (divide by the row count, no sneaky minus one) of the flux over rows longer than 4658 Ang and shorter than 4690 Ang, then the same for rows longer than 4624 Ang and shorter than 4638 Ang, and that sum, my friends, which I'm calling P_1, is 5.49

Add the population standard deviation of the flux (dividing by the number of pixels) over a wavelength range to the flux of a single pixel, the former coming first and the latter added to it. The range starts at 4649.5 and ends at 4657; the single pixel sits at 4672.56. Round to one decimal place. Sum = 19.4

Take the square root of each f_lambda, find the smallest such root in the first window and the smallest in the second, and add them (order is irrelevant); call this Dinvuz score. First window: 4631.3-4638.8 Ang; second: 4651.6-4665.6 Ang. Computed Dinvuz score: 7.81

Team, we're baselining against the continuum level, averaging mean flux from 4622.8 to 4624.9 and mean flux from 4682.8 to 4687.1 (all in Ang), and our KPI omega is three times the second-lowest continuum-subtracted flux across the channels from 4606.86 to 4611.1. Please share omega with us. -1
